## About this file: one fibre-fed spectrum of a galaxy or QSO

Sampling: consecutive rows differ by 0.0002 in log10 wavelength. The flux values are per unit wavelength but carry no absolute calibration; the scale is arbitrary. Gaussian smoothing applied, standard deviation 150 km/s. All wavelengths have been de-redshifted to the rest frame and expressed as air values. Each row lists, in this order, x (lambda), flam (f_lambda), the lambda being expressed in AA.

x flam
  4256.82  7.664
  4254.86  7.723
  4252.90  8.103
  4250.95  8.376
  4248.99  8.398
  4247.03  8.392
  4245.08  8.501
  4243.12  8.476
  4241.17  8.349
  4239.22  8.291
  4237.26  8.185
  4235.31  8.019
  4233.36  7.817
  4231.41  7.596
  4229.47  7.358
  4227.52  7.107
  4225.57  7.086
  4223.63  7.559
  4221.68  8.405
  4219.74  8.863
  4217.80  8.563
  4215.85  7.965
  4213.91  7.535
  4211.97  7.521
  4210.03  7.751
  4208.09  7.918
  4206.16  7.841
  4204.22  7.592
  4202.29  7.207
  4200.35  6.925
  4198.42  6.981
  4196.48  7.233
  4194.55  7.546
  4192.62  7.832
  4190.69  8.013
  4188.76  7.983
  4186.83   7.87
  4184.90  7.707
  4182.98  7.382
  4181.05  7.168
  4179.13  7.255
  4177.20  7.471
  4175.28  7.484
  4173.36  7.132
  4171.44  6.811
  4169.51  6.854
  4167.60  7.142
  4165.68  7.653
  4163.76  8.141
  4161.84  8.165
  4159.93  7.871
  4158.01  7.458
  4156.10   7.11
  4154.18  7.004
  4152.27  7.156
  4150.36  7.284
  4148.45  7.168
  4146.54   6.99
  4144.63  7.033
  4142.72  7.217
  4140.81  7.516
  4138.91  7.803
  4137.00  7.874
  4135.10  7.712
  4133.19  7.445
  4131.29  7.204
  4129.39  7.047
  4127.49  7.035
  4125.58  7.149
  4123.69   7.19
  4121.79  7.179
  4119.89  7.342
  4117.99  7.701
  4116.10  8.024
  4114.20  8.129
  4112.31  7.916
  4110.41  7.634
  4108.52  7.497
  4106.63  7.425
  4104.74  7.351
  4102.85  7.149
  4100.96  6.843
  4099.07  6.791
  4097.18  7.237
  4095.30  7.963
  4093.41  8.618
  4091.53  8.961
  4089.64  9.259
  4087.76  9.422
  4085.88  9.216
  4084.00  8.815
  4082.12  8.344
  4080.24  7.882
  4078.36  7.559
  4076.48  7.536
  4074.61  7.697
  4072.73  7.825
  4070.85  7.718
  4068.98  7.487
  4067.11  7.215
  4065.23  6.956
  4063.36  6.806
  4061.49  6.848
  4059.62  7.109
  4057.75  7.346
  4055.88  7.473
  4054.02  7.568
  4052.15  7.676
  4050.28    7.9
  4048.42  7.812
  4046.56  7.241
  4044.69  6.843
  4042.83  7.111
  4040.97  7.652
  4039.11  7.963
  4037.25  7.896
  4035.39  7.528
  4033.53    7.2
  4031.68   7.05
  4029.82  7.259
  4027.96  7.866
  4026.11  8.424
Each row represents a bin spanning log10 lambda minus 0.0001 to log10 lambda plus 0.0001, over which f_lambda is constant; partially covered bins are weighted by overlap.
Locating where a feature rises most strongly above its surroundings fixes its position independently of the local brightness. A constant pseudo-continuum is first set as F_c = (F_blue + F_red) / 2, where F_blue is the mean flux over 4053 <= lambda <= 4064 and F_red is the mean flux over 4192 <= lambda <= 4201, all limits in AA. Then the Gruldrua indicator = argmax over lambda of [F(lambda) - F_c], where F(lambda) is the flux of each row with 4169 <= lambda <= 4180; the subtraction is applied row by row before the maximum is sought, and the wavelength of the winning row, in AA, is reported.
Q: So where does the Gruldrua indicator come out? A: 4175.28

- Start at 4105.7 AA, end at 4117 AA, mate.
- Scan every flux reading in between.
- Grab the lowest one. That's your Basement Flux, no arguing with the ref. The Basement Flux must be 7.425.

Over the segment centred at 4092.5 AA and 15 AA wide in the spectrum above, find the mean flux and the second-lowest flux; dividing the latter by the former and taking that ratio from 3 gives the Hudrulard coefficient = 2.14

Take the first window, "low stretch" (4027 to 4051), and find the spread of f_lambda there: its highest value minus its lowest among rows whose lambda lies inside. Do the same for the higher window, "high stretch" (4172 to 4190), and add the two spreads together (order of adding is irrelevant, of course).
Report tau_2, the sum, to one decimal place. 2.0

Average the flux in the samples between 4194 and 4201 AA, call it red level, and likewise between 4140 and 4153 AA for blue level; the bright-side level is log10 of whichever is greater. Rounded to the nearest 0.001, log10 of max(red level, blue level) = 0.857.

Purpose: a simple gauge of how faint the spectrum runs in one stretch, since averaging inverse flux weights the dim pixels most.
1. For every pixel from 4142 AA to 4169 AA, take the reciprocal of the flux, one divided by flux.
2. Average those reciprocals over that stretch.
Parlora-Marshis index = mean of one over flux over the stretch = 0.136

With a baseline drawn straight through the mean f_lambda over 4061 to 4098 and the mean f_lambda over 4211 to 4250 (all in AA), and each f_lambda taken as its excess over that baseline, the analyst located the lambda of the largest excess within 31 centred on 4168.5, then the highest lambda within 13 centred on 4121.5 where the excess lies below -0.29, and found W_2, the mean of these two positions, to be 4144.7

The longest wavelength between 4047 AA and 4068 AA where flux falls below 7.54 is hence 4067.11 AA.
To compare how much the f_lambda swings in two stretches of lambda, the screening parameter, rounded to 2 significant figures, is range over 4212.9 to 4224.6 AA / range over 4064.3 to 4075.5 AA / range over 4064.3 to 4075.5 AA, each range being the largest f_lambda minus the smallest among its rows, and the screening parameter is 1.8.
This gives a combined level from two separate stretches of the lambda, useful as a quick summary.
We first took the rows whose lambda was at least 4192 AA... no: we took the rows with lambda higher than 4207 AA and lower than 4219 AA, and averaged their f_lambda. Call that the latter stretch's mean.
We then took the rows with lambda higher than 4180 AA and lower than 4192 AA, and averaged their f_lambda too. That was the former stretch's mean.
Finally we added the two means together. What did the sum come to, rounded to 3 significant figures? 15.6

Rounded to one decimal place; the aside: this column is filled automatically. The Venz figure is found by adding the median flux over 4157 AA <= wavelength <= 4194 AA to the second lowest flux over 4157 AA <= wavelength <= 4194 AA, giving 14.3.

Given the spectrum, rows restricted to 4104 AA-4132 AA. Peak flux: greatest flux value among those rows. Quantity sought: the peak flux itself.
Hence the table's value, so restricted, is 8.129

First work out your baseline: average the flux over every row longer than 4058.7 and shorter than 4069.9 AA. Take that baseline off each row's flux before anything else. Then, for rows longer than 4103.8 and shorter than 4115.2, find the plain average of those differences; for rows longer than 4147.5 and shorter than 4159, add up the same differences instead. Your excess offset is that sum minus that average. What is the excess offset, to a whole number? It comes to 0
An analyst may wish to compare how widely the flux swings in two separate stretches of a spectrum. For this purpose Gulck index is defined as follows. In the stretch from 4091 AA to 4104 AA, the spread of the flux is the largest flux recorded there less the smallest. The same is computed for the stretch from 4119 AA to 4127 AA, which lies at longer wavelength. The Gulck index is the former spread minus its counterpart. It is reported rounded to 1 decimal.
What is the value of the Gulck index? 2.0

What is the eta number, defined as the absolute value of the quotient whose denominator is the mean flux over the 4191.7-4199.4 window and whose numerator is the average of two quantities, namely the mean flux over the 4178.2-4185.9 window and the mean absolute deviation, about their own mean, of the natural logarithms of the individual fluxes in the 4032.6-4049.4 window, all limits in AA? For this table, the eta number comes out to 0.502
